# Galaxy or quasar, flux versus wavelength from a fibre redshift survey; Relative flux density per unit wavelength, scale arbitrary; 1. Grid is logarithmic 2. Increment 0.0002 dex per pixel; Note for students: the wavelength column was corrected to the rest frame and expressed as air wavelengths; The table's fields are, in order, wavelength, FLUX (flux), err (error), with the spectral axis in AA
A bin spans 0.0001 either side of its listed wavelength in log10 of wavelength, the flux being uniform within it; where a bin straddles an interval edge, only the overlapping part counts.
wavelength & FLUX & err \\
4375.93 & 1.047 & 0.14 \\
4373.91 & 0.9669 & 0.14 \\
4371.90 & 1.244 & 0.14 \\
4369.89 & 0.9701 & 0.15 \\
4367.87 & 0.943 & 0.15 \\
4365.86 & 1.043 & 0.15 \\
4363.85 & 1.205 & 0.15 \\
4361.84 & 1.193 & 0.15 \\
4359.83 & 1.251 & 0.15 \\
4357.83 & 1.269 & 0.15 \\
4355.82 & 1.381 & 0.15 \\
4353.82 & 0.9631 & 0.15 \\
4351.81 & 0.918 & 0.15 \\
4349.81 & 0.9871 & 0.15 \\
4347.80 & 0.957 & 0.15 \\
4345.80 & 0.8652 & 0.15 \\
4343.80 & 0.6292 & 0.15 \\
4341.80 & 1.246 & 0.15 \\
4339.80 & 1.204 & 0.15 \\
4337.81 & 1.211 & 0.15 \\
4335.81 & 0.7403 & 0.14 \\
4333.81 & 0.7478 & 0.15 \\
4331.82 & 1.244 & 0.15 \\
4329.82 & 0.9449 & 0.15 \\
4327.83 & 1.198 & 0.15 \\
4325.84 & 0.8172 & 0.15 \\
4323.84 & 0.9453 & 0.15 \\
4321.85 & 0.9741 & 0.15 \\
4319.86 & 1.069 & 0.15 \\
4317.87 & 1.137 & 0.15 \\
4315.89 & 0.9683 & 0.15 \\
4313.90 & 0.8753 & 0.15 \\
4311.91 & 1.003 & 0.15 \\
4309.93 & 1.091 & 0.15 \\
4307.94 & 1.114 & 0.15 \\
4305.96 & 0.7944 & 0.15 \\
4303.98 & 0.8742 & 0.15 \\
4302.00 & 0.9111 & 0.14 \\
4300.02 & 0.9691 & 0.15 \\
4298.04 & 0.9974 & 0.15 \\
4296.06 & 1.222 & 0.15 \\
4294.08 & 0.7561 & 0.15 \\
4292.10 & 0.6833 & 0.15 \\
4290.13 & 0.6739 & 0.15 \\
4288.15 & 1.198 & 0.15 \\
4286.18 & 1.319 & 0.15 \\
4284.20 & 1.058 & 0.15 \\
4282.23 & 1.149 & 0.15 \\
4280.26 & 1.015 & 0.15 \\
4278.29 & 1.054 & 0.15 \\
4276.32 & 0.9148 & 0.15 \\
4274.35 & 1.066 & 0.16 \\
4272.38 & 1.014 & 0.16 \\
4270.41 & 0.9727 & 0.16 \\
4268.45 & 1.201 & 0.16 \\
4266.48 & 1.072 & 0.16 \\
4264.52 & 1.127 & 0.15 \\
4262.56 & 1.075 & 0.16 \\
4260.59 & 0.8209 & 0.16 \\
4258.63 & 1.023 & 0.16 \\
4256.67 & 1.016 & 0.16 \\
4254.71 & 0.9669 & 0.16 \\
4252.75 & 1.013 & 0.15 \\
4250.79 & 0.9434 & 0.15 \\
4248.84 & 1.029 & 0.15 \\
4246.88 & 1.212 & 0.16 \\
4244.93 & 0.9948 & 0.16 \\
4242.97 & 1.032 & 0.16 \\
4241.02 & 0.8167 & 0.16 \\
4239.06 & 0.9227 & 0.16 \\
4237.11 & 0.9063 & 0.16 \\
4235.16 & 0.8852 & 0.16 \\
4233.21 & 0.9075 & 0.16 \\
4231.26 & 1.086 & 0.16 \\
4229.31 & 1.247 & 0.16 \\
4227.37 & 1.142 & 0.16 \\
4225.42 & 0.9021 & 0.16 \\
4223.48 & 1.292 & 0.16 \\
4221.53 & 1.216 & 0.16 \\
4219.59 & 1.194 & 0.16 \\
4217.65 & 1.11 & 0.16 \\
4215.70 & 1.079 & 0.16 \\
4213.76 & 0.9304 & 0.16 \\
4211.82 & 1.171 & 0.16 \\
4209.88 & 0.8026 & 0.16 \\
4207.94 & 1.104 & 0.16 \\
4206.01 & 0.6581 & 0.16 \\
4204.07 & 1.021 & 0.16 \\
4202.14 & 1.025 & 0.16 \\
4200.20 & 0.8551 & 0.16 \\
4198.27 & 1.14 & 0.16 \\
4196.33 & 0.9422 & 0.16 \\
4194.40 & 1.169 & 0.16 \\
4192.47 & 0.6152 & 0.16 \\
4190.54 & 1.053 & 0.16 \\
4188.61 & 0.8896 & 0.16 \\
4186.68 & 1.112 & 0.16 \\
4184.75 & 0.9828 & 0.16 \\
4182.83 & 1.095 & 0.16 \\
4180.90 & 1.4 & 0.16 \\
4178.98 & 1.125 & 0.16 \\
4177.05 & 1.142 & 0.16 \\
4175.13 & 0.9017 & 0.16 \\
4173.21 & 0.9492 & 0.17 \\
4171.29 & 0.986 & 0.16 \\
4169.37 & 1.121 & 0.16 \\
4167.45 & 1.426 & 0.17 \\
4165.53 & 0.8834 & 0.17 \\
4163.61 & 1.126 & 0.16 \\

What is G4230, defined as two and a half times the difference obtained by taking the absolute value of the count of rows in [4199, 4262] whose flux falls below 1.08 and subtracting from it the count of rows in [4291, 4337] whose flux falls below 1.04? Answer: 15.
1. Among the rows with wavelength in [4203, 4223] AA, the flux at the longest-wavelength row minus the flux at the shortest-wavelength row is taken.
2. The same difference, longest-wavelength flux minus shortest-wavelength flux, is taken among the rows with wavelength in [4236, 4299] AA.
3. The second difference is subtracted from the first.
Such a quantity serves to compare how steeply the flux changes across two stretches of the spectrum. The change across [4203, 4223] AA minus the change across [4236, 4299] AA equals 0.10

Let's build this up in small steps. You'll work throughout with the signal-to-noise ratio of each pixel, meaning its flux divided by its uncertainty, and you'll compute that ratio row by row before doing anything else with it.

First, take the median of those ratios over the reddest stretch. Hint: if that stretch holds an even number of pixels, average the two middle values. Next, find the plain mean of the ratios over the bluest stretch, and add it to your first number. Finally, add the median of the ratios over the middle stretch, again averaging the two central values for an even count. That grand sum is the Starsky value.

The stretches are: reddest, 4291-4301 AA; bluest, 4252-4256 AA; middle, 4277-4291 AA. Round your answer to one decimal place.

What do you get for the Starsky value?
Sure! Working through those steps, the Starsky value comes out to 19.9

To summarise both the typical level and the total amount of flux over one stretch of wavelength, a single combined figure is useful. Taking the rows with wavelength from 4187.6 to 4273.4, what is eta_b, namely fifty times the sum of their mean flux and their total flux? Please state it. 2280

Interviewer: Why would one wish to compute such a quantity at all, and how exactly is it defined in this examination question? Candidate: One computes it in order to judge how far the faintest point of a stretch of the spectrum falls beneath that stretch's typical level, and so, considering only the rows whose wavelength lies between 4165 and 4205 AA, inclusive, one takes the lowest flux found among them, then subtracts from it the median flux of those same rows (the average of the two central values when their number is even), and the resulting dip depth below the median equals -0.41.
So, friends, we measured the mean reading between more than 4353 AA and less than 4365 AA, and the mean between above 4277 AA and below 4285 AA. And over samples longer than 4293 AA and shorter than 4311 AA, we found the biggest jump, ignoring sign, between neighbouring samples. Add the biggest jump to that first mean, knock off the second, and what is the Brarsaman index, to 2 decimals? 0.61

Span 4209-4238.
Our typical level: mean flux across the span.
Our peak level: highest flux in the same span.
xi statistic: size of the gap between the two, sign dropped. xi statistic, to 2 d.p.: 0.23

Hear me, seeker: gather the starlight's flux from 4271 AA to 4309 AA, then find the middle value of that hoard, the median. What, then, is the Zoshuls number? 1.014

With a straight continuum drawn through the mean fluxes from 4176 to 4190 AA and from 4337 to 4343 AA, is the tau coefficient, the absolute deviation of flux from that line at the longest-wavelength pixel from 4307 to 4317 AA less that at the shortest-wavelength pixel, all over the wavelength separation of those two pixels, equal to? 0.02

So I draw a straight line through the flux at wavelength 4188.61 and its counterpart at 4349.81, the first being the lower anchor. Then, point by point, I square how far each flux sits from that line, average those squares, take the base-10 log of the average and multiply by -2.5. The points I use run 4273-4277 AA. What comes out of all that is 5.2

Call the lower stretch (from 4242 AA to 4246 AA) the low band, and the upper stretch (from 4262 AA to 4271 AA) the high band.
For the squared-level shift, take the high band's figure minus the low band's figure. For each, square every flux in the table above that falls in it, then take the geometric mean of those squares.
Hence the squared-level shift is 0.15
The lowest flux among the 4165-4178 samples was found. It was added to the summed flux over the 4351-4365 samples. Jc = 9.1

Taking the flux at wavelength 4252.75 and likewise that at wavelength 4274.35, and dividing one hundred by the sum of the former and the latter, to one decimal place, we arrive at 48.1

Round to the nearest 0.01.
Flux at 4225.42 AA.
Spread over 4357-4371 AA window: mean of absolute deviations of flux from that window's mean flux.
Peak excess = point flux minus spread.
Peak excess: 0.78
